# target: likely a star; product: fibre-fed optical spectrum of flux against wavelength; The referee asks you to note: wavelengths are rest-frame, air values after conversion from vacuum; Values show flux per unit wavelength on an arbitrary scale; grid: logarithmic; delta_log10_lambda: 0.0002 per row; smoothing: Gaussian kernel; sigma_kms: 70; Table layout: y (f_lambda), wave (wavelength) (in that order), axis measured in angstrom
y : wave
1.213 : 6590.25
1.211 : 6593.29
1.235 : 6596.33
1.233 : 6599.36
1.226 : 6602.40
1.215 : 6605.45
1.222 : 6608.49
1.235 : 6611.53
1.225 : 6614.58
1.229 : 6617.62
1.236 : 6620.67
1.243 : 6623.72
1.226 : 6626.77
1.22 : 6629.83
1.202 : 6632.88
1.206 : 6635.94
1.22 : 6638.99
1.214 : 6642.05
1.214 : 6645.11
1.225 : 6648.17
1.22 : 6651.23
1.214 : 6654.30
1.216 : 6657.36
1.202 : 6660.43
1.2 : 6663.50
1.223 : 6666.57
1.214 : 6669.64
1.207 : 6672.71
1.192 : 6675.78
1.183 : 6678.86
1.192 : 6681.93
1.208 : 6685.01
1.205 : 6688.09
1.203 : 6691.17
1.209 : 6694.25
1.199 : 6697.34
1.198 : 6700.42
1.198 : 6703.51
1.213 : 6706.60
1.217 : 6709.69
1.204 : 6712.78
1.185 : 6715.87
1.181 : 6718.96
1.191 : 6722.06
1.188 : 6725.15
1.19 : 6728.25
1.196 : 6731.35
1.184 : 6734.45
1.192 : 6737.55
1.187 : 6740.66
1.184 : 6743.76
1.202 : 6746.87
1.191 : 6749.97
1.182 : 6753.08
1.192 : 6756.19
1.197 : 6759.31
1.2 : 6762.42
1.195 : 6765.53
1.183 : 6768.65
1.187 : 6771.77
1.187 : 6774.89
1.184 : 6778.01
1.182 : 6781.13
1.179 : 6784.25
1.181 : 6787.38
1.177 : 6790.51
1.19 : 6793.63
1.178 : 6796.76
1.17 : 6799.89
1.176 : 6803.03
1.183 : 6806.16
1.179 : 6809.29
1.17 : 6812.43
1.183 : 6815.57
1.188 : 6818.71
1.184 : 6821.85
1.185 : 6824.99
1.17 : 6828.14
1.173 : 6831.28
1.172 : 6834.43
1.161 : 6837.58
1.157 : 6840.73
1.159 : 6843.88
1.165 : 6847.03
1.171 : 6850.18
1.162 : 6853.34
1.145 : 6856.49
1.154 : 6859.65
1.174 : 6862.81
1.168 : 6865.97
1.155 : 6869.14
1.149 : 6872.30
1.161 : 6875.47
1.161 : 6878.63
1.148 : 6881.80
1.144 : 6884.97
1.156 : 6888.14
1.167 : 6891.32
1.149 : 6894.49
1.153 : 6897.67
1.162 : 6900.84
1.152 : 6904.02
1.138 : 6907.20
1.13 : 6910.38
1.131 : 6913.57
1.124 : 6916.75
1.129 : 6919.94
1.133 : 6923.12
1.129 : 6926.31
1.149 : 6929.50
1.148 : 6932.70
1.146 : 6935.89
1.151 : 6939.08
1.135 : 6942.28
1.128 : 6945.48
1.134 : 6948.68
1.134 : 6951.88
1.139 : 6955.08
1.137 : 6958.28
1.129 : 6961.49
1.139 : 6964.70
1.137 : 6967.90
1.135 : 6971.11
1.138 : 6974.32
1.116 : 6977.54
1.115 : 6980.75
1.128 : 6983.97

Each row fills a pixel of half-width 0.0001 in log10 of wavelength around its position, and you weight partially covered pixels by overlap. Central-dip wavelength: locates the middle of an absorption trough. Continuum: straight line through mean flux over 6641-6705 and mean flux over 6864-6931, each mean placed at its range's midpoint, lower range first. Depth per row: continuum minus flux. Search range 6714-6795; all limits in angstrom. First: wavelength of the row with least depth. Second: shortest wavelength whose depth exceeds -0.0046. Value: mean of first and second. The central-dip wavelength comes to 6739.1 angstrom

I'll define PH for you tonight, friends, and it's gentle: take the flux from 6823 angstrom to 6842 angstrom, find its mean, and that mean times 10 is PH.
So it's 11.7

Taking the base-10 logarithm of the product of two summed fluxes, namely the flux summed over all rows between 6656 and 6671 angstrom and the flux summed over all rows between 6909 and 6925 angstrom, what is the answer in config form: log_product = 1.534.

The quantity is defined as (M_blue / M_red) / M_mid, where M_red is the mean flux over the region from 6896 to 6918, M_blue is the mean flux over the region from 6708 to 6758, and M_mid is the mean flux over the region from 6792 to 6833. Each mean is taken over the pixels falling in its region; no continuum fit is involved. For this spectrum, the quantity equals 0.885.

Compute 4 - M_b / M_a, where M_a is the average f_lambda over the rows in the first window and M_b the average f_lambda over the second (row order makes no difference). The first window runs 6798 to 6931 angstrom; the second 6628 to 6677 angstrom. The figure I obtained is 2.95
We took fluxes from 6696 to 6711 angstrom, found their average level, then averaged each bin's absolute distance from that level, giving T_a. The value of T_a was 0.0080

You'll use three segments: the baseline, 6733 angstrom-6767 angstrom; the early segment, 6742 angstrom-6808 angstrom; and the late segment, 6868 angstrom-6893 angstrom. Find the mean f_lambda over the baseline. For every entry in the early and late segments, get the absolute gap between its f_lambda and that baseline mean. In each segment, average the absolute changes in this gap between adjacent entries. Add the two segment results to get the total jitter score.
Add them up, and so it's 0.0139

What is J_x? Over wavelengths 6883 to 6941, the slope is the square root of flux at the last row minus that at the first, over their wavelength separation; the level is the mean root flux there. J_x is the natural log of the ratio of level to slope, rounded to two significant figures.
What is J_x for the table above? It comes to 9.8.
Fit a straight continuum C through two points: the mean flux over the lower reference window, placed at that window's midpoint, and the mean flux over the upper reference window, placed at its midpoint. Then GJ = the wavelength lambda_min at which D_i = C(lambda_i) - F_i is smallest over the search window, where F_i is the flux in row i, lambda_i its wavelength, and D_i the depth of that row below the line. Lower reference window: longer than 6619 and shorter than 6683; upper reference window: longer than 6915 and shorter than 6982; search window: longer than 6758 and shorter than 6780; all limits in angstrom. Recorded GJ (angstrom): 6762.42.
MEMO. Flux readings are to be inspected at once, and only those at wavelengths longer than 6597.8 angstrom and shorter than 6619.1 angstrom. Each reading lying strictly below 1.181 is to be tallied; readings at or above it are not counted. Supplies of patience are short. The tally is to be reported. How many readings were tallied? 0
